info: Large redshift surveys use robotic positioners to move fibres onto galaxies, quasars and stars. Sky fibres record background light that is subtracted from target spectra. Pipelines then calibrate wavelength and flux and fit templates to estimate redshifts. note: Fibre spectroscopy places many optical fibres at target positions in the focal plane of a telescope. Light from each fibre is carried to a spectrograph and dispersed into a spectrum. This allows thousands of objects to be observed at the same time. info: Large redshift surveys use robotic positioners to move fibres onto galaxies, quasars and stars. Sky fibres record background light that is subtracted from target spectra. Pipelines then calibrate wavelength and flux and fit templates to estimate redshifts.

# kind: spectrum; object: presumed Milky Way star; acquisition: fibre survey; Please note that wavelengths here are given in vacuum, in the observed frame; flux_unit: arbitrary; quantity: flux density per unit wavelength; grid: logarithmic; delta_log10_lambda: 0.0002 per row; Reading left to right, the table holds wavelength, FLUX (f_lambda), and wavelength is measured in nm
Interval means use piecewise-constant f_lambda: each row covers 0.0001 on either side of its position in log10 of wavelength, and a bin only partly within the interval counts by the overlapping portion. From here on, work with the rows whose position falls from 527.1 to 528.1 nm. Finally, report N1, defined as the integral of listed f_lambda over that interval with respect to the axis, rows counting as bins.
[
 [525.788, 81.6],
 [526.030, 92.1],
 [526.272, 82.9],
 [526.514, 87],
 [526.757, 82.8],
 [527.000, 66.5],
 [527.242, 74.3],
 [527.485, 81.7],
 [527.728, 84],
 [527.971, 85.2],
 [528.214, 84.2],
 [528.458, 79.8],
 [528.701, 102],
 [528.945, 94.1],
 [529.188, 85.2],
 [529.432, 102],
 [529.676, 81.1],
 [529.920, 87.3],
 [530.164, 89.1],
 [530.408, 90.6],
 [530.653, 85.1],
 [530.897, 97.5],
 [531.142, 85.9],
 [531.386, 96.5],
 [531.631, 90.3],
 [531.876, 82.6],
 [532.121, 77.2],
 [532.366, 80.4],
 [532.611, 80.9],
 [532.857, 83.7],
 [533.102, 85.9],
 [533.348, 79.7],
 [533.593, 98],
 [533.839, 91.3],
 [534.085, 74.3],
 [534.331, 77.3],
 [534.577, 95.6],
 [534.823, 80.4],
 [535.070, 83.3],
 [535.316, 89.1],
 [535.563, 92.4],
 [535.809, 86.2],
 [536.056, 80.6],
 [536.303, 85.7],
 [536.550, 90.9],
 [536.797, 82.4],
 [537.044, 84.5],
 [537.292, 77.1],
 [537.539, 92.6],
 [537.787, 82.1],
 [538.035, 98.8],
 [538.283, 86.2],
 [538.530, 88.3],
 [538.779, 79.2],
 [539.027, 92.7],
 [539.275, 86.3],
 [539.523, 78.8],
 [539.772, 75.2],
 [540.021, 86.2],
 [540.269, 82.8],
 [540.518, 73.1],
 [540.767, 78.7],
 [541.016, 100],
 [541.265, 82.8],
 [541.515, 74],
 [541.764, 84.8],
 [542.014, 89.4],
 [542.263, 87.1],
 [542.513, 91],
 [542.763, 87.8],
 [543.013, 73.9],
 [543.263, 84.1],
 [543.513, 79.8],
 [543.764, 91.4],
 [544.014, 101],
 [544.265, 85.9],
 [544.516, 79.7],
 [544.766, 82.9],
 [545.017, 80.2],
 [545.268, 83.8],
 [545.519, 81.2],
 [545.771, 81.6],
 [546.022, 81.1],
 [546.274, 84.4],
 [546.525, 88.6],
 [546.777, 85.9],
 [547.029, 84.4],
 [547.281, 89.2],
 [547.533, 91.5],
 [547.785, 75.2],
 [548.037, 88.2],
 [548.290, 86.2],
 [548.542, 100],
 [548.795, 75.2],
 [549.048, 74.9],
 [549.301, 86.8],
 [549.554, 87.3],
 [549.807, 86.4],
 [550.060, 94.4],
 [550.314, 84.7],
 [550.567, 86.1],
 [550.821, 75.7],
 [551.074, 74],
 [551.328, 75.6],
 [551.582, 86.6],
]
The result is 81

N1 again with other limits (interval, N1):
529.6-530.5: 79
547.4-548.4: 85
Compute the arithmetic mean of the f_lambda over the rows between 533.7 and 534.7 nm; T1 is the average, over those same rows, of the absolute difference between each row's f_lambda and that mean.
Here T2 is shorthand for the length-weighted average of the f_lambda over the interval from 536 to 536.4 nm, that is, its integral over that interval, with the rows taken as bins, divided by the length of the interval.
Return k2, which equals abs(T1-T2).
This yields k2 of 74.6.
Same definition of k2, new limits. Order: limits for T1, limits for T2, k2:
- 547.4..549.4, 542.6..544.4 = 79.1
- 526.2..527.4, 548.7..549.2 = 69.0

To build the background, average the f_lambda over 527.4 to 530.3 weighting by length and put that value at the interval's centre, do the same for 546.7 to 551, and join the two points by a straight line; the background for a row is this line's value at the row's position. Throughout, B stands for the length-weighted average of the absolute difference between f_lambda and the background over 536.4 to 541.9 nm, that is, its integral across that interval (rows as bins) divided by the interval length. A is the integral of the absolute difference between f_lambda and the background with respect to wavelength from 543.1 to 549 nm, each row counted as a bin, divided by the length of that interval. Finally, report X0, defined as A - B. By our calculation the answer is -1.1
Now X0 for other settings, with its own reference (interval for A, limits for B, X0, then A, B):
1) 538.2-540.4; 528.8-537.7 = -1.2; 4.4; 5.6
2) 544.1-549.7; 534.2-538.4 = -0.7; 4.5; 5.2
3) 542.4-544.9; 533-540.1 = 0.1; 5.7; 5.6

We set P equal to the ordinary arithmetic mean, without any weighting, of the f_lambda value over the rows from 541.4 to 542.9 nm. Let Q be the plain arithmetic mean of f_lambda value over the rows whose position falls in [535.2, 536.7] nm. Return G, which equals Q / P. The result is 1.02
